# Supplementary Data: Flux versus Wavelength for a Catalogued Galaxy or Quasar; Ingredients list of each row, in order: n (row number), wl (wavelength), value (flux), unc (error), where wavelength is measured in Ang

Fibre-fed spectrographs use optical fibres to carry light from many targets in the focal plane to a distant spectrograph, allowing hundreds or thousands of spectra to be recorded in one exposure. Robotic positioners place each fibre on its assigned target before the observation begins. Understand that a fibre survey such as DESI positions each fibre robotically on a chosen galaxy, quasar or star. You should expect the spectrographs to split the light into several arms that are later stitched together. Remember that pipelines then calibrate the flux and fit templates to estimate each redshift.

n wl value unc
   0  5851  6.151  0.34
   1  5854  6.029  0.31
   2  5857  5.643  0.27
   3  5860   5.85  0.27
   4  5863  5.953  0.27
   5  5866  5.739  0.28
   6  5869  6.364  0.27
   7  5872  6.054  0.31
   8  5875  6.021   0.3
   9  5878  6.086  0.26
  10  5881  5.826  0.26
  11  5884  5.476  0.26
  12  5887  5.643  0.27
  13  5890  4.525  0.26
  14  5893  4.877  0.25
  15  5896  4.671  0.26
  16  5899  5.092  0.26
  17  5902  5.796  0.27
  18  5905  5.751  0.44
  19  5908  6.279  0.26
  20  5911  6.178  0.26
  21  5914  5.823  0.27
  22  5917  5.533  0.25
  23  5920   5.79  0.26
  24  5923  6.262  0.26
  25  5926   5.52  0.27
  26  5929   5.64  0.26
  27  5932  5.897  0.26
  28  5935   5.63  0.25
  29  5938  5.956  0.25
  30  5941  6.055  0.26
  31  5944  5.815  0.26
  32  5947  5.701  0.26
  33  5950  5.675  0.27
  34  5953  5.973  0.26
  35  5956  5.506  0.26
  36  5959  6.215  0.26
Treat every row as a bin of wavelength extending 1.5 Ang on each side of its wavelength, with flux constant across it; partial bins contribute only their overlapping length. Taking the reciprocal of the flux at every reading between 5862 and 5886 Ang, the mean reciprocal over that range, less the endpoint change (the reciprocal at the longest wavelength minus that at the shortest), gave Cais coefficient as 0.154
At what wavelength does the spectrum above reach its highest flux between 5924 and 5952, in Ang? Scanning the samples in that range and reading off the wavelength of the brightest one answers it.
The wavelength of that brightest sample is 5941 Ang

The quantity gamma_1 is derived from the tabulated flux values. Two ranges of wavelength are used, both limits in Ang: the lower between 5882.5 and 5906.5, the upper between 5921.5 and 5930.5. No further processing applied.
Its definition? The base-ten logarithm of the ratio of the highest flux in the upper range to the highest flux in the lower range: 0.03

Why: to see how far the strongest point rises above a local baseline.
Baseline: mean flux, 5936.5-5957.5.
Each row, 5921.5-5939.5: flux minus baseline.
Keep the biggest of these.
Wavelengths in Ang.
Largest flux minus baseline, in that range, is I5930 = 0.450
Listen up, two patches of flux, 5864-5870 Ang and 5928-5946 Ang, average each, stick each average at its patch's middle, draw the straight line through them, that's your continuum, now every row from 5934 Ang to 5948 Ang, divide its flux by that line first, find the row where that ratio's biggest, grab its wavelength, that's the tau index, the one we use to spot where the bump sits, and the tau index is 5941 Ang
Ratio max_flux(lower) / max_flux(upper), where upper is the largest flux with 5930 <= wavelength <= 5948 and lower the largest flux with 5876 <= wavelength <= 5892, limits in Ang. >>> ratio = 1.01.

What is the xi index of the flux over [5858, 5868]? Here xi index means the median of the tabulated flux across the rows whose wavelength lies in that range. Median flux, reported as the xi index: 5.85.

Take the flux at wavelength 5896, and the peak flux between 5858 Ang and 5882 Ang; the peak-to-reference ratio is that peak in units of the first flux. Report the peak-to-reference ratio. 1.362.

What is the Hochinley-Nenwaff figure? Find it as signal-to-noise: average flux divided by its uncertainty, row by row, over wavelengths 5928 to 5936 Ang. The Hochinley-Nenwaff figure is 22.3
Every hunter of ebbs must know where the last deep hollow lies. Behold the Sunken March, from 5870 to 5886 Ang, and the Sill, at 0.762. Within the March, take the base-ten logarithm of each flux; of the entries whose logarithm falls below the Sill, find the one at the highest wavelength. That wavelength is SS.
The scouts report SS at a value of 5884 Ang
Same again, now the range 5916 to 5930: 5929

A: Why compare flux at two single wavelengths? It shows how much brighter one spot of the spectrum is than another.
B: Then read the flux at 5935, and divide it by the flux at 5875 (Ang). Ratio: 0.94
